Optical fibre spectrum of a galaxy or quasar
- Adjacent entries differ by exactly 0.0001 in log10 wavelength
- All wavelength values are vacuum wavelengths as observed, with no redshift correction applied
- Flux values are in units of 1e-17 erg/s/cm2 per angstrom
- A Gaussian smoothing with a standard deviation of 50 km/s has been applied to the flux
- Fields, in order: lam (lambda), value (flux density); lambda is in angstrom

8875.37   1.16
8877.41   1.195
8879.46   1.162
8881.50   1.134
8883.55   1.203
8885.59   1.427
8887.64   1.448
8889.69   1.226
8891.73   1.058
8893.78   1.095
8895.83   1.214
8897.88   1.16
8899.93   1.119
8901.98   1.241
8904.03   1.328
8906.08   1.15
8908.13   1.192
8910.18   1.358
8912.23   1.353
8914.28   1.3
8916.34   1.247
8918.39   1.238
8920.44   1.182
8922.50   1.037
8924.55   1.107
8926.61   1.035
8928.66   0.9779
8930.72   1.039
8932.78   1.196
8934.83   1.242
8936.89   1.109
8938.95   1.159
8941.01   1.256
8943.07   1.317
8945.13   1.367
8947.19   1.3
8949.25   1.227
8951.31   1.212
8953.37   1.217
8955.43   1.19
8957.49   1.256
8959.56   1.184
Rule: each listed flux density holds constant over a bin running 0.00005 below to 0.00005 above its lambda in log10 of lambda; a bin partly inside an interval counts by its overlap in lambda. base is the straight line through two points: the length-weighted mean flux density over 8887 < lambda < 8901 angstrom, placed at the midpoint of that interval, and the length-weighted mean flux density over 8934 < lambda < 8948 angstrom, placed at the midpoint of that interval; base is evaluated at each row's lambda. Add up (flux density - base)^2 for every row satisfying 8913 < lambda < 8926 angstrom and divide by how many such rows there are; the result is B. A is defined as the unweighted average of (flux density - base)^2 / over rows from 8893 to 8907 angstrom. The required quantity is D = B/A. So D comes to 1.9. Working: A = 0.005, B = 0.010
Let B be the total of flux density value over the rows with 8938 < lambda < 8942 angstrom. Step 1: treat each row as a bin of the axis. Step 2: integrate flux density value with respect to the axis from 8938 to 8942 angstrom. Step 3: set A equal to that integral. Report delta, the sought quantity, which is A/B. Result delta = 2.00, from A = 4.8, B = 2.4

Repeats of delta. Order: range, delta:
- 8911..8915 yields 2.01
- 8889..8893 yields 1.99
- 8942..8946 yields 2.00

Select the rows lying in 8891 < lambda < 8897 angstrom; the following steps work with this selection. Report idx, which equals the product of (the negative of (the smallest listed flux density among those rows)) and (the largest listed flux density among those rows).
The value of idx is -1.28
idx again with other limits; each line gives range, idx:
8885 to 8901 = -1.53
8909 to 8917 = -1.69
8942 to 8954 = -1.66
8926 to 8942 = -1.23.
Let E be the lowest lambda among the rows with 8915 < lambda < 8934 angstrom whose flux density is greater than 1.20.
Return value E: 8916.34 angstrom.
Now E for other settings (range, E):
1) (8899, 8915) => 8901.98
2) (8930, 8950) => 8934.83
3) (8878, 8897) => 8883.55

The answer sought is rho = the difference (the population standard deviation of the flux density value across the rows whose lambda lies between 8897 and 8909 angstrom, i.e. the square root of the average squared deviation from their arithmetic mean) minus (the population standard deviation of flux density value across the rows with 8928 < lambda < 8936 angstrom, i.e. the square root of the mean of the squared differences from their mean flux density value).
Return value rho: -0.039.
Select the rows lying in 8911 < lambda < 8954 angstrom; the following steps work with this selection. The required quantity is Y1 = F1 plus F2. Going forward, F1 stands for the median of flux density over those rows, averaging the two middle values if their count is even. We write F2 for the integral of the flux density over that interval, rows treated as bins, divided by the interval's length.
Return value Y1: 2.41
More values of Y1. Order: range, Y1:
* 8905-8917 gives 2.54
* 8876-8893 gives 2.43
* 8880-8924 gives 2.44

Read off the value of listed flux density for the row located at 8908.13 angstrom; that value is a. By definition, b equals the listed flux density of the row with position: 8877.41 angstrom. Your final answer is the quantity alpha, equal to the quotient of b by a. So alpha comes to 1.0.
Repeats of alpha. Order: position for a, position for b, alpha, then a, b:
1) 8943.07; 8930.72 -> 0.8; 1.317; 1.039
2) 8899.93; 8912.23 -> 1.2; 1.119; 1.353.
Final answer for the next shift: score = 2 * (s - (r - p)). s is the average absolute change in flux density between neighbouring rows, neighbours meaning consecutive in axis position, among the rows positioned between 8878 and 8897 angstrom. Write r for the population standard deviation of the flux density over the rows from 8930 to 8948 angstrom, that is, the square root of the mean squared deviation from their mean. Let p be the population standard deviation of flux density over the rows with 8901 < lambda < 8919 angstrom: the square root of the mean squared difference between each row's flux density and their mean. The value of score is 0.16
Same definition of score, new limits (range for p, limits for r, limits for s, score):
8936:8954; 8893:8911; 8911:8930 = 0.11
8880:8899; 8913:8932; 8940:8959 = 0.13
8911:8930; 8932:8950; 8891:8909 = 0.27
